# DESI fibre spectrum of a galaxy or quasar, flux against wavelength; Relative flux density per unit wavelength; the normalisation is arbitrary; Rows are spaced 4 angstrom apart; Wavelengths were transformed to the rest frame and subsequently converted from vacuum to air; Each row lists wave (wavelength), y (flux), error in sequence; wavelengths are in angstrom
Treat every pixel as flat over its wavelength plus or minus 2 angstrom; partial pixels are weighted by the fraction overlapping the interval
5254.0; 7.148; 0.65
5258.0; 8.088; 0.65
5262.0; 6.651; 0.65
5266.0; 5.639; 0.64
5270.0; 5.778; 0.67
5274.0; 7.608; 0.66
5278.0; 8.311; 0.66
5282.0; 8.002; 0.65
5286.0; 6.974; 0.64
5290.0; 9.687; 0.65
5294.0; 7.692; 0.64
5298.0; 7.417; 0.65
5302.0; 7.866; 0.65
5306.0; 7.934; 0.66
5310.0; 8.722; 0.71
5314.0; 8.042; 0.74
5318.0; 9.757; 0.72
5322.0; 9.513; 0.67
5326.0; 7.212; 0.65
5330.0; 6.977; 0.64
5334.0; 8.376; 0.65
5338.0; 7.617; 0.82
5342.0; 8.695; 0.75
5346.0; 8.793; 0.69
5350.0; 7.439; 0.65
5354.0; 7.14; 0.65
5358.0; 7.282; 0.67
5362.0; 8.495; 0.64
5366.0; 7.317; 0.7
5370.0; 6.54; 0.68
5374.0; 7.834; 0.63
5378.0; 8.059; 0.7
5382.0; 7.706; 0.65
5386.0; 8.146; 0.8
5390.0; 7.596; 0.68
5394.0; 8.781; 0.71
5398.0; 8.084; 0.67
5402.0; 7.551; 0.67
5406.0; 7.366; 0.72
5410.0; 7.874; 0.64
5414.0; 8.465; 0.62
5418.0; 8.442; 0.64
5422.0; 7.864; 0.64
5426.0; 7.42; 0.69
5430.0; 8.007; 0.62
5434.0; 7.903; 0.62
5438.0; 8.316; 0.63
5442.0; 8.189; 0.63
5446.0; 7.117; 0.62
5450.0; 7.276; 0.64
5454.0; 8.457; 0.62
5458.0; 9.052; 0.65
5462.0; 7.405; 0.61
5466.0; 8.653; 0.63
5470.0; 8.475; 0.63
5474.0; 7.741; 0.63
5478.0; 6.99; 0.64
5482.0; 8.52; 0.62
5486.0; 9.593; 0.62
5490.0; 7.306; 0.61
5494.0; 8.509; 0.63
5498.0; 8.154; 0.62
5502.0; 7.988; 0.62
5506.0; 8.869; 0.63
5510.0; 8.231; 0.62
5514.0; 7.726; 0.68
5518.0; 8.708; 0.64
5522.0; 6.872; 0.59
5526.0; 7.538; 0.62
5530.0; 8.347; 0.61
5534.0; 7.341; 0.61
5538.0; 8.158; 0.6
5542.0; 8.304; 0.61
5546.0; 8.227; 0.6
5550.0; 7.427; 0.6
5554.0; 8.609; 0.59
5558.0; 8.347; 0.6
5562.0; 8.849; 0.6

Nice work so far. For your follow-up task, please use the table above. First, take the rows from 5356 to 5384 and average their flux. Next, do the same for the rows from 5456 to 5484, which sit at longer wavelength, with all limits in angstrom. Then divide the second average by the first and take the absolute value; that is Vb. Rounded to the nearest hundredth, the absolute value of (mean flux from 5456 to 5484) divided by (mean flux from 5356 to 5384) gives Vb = 1.07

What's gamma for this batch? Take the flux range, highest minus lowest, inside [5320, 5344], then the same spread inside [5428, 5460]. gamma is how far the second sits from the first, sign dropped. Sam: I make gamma 0.60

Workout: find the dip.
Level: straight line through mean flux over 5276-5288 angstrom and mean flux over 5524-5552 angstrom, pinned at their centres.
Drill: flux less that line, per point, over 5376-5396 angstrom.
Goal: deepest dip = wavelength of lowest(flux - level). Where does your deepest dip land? 5390.0 angstrom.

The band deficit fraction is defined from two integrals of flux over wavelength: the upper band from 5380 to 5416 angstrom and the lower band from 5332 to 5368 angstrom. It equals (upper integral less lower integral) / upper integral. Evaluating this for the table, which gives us 0.0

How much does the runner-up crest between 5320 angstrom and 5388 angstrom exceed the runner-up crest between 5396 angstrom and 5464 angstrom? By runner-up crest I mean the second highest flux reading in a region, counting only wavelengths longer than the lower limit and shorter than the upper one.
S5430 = 0.33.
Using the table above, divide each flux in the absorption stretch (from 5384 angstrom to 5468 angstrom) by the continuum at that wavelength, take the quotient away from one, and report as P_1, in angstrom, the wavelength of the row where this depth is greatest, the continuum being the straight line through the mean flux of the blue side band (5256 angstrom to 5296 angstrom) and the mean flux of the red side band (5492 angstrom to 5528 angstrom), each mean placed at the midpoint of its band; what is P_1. 5446.0 angstrom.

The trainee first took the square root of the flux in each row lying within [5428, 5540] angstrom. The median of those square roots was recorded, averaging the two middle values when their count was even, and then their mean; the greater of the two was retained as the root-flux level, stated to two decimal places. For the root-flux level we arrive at 2.86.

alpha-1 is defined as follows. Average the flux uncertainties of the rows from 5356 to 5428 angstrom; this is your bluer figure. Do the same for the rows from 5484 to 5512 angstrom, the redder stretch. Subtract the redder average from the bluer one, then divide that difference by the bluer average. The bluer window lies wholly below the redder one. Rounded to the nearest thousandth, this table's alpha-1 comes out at 0.079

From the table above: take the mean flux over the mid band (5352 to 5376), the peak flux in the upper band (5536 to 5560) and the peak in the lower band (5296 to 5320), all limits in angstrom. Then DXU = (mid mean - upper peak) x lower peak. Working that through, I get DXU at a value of -11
